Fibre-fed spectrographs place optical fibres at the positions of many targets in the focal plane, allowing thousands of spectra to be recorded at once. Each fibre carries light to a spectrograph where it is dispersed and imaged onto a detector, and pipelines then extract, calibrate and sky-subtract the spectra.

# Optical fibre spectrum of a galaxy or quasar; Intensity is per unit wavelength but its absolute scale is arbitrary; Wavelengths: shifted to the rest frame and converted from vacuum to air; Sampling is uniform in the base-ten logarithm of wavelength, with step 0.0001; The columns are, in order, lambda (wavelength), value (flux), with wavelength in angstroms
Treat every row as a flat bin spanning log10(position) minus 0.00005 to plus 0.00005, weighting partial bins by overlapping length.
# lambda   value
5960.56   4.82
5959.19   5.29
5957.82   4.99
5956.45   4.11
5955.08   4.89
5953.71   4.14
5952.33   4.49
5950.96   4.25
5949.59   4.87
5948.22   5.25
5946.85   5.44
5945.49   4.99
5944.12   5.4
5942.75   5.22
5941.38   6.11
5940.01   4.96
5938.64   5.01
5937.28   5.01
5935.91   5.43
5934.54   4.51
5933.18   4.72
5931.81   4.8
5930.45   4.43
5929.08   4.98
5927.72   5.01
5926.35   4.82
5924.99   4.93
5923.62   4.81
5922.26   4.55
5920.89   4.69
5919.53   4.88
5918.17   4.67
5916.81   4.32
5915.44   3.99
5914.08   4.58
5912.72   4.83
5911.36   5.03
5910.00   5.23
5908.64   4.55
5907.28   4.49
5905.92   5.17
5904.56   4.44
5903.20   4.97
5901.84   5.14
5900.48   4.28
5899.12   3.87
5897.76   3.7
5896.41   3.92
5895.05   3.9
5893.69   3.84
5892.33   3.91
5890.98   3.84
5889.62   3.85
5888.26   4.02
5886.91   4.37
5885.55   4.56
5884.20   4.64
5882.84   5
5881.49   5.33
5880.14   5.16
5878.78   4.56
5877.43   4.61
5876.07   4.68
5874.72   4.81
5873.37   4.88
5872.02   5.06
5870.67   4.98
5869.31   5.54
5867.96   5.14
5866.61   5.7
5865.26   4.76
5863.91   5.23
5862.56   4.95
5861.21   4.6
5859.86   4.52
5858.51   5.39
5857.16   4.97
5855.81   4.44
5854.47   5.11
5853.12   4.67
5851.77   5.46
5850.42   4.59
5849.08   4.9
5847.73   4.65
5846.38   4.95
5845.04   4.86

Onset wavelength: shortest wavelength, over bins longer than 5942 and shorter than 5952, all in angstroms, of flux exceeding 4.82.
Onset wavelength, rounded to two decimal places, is 5942.75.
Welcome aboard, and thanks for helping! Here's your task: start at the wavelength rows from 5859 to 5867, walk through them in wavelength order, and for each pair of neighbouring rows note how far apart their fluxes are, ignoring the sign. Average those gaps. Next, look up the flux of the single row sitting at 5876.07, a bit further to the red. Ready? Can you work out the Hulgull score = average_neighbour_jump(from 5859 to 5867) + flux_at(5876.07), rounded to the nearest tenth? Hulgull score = 5.1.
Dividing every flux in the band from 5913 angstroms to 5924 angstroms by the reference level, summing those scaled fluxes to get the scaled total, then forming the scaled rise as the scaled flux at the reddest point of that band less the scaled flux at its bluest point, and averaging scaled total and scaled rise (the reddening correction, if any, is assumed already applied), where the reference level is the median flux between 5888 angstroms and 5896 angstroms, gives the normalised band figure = 4.7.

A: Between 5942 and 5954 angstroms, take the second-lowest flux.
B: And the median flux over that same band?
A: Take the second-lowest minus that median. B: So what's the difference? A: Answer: -0.74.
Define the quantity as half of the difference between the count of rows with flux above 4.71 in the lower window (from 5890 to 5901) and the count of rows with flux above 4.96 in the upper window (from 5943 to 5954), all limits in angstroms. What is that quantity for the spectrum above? -2.0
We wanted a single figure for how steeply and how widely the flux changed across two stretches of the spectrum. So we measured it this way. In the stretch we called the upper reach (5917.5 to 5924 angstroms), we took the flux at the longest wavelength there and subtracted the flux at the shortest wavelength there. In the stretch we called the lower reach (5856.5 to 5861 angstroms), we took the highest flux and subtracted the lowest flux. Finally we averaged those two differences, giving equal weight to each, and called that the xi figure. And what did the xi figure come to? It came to 0.5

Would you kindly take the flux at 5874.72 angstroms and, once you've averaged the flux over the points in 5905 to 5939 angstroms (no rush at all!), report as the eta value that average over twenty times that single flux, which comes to 0.050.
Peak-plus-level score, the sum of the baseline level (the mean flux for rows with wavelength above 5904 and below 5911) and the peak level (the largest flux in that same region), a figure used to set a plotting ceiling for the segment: 10.0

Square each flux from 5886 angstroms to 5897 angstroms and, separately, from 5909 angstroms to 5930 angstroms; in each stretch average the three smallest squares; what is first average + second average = 33.2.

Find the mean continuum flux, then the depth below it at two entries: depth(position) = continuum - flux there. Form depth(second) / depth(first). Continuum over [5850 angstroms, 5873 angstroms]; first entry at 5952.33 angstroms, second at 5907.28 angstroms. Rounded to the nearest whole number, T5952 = 1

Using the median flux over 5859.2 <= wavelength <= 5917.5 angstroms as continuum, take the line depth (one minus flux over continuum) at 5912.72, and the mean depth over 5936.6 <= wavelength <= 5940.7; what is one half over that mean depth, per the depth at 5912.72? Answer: 126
